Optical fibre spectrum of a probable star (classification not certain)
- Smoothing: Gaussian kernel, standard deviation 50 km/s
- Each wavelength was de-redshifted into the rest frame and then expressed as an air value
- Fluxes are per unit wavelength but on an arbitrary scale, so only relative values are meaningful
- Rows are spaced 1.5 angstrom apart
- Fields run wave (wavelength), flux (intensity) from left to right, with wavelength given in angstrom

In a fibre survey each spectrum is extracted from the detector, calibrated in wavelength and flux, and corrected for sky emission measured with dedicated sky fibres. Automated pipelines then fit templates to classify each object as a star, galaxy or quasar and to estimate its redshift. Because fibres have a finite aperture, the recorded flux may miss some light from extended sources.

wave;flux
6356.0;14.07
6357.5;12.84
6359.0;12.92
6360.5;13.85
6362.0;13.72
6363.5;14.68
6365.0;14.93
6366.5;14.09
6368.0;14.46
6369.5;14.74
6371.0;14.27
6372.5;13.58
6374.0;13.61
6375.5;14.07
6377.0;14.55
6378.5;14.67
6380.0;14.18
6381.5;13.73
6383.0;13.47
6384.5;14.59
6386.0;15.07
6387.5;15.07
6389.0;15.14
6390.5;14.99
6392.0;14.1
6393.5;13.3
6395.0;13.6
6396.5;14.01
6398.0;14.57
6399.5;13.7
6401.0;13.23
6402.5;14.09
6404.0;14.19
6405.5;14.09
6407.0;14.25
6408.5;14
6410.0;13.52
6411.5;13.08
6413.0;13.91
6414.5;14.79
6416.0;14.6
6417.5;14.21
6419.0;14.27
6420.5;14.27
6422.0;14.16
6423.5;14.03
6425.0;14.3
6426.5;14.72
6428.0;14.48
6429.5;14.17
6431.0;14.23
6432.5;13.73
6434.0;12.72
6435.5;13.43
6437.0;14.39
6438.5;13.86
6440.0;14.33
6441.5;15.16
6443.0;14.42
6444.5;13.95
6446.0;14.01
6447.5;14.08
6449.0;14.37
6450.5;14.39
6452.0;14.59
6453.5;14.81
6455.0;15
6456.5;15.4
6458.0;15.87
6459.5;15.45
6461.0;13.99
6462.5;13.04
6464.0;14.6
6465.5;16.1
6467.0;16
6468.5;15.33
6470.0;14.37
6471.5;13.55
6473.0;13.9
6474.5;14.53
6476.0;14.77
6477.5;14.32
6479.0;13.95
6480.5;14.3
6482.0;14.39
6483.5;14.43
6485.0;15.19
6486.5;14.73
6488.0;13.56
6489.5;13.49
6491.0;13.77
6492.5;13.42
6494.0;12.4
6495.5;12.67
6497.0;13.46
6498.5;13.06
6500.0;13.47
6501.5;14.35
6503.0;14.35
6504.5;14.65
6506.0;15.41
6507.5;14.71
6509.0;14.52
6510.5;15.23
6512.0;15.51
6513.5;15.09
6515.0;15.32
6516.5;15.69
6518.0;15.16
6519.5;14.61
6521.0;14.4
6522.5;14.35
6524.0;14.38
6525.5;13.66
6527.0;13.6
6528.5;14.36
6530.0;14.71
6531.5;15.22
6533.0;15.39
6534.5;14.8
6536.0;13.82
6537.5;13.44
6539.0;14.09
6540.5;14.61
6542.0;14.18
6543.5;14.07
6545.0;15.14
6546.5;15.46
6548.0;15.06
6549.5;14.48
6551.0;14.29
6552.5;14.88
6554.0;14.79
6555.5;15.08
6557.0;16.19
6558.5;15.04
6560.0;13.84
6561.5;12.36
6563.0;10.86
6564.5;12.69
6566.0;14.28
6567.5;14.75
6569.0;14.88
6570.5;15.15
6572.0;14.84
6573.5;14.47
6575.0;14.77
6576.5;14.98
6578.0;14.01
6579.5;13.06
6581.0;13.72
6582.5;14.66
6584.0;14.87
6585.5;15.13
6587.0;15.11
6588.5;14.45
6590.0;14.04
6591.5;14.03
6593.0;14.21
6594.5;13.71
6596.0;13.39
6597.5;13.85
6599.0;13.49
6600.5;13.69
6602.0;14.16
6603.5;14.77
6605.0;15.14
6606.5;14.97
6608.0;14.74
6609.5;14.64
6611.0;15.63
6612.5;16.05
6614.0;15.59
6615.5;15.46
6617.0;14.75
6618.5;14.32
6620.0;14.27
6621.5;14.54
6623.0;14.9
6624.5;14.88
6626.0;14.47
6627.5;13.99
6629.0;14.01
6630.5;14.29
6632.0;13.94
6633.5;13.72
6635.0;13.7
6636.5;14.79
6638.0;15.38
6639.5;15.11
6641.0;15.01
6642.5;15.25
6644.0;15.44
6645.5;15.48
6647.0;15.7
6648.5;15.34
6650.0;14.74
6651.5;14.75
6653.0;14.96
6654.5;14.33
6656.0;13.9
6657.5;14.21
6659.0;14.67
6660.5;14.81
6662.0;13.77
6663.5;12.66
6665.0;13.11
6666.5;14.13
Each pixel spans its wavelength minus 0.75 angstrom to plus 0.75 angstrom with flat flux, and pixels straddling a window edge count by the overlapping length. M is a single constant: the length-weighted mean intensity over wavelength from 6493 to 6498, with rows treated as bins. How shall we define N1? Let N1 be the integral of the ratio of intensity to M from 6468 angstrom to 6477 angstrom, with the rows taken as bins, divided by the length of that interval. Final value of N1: 1.12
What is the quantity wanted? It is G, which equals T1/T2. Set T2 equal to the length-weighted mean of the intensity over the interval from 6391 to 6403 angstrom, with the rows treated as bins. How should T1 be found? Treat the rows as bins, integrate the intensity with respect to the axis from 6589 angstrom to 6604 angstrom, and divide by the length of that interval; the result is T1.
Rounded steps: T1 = 13.9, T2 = 13.8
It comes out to 1.01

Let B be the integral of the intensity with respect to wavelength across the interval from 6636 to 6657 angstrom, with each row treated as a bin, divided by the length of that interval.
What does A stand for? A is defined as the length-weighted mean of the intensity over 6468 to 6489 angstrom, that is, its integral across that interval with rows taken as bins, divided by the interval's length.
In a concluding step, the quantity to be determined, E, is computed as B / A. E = 1.05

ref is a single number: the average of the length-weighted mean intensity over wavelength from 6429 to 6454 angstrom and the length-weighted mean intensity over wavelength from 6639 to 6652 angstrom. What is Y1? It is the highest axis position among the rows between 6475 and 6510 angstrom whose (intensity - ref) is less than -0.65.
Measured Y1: 6500.0 angstrom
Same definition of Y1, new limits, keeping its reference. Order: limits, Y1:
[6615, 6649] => 6635.0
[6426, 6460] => 6446.0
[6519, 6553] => 6537.5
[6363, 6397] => 6396.5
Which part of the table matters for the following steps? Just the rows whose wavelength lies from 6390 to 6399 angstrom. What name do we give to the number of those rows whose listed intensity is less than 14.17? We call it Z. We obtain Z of 4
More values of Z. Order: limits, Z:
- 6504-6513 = 0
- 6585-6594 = 2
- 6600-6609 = 2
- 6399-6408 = 4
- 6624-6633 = 3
